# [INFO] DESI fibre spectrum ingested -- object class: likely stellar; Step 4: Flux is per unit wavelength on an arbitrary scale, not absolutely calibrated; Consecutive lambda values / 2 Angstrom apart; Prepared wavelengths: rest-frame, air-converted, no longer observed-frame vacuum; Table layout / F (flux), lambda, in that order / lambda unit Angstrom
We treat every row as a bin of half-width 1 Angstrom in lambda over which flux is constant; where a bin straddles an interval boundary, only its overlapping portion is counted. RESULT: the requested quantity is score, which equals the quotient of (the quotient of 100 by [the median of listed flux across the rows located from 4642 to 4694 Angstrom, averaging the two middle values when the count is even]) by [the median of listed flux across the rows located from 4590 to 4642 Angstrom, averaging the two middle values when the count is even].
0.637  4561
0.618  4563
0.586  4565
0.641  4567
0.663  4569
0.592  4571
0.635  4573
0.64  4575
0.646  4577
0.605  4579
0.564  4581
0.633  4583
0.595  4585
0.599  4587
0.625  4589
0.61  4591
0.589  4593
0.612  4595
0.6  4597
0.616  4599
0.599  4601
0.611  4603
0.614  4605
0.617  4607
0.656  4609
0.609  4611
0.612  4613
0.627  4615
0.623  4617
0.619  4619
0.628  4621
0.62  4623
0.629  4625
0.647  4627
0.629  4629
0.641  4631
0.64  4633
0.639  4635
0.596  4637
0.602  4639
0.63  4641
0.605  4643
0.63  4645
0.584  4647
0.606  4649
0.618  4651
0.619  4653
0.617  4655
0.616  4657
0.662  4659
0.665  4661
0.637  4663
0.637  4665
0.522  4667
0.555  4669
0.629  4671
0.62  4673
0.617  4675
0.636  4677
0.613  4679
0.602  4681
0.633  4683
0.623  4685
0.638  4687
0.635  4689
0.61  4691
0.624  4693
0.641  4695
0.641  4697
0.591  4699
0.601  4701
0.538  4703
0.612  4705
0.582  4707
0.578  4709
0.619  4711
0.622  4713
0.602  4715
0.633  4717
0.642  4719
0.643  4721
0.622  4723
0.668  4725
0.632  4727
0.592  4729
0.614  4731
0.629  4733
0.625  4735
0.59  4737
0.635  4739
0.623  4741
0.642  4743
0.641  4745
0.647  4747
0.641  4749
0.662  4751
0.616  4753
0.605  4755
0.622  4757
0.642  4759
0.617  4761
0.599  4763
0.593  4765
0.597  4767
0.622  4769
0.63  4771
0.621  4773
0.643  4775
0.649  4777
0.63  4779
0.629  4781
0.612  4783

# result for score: 261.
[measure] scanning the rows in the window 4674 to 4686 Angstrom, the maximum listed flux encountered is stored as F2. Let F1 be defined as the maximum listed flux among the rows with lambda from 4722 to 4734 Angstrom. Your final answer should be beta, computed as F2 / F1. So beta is 0.95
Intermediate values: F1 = 0.668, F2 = 0.636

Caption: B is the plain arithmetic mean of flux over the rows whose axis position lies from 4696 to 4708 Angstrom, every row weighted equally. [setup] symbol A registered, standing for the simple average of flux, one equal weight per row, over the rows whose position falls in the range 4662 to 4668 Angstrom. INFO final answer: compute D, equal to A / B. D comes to 1.008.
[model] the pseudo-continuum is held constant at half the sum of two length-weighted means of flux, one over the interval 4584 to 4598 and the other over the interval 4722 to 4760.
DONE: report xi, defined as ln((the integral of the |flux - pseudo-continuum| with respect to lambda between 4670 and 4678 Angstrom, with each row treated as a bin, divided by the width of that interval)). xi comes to -4.7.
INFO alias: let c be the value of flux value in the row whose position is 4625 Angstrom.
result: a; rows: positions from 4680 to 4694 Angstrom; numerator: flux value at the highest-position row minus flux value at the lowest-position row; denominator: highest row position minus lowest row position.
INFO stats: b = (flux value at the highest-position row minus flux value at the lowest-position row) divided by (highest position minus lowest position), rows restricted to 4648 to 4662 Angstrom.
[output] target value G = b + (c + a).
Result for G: 0.636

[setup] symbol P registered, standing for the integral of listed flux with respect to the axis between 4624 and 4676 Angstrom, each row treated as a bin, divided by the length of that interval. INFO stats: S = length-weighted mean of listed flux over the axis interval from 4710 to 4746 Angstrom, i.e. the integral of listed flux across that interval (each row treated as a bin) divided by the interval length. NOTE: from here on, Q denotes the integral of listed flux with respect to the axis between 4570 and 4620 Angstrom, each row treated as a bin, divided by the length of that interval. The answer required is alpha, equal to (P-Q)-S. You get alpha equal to -0.621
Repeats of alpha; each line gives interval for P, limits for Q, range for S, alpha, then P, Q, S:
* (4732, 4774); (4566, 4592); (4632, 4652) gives -0.610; 0.6238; 0.619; 0.615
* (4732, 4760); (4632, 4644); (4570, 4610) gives -0.602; 0.6300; 0.619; 0.613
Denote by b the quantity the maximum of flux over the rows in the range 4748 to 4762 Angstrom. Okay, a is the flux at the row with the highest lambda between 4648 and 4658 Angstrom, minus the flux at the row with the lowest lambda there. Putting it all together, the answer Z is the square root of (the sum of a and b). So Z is 0.820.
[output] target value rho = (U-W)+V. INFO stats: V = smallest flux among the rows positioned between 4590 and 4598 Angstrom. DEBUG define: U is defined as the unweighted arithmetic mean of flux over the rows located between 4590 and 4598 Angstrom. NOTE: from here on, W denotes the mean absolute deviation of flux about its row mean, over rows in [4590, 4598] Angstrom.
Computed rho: 1.18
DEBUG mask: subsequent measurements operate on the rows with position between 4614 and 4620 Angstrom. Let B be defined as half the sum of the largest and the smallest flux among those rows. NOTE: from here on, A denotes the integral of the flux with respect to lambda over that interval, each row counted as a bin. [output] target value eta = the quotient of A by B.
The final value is 6.00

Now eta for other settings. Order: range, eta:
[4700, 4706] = 6.09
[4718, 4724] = 6.03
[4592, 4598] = 6.00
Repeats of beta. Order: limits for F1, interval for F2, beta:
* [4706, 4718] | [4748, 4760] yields 1.05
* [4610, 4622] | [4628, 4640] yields 1.02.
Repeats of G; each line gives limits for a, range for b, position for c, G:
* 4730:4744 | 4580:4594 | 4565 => 0.590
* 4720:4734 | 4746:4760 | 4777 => 0.647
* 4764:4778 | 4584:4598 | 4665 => 0.642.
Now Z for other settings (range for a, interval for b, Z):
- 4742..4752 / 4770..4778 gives 0.818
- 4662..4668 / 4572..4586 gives 0.729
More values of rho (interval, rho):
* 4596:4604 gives 1.20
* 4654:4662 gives 1.23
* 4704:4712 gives 1.16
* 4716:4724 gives 1.25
